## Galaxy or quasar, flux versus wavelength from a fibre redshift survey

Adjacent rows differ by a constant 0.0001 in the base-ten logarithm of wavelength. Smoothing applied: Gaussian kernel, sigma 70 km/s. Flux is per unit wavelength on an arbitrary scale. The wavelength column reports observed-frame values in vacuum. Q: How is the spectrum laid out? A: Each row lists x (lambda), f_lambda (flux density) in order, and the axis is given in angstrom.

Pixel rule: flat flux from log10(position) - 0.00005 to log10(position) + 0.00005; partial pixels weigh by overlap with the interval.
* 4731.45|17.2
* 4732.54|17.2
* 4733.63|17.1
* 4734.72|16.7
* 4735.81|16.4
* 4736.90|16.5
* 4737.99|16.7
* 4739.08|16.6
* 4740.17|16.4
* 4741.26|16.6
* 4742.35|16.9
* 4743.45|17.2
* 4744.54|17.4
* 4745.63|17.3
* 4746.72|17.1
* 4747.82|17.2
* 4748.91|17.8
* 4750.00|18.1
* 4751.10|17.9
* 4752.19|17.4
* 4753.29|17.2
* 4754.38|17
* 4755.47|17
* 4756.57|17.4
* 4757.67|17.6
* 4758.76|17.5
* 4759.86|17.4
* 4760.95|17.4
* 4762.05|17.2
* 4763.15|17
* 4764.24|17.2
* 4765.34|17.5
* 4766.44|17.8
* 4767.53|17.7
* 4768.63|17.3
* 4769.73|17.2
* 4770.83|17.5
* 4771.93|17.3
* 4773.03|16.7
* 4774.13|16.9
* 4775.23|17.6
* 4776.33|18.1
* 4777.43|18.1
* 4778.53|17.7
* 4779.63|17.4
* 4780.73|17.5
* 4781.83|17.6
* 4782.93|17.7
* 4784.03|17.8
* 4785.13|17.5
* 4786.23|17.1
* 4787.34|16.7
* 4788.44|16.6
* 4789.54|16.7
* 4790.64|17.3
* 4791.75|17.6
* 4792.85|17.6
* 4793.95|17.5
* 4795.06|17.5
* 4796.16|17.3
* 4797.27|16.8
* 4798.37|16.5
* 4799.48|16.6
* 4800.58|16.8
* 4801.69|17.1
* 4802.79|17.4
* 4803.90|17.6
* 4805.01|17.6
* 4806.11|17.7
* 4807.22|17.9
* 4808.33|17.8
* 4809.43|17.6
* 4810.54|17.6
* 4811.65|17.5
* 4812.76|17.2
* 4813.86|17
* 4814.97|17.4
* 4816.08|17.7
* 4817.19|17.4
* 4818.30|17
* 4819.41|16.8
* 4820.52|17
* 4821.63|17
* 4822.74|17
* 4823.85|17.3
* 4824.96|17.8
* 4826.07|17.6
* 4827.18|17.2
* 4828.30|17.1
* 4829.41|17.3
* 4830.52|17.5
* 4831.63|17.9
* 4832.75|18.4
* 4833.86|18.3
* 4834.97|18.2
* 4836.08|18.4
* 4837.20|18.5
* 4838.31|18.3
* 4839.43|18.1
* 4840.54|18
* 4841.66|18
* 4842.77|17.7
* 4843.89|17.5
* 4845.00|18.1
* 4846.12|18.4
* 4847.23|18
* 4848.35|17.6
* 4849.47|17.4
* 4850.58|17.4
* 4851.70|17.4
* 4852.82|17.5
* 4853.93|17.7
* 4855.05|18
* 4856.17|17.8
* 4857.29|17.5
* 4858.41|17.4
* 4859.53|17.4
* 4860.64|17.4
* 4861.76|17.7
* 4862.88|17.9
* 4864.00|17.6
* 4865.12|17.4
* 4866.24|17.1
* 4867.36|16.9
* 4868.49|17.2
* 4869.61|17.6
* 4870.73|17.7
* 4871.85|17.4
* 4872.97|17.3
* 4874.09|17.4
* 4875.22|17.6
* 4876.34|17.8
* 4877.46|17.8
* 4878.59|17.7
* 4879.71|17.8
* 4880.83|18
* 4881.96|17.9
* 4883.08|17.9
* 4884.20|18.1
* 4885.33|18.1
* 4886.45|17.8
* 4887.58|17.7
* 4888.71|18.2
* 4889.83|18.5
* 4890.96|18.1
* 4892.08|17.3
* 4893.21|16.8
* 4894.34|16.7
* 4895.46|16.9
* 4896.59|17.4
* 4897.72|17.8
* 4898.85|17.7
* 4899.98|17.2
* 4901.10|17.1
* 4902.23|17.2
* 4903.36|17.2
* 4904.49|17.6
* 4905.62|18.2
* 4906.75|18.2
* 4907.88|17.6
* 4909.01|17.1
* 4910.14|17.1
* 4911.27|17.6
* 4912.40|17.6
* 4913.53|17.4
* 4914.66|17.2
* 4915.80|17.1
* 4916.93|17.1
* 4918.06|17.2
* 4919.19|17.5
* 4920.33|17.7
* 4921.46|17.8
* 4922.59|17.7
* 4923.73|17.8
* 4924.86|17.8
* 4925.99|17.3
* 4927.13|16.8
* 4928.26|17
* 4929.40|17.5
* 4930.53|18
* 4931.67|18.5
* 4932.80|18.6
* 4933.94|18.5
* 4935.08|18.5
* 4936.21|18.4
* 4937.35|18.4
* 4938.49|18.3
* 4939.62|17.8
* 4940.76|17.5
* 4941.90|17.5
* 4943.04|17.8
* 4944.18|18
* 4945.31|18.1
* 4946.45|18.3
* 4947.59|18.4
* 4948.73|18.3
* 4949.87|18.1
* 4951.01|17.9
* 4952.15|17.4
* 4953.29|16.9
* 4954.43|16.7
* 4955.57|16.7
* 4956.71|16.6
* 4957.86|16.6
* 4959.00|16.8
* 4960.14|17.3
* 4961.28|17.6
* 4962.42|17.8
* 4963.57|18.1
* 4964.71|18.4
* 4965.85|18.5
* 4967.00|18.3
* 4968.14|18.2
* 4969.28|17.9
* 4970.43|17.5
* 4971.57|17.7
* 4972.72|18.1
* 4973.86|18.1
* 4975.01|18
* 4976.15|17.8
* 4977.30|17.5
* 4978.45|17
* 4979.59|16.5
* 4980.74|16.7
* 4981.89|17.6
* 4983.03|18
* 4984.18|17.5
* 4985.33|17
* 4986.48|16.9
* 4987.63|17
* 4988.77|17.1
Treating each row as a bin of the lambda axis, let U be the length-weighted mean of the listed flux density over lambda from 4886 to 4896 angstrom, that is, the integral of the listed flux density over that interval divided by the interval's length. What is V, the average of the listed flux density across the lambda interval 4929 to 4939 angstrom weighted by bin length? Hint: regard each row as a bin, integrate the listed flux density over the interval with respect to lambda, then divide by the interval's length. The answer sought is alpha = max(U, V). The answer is 18.3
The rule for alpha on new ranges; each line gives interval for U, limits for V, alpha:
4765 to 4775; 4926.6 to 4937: 18.0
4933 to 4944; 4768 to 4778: 18.1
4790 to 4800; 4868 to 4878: 17.5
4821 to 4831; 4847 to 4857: 17.6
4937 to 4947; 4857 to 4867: 18.0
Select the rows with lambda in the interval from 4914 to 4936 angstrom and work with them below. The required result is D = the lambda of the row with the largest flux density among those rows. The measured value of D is 4932.80 angstrom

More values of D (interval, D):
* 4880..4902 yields 4889.83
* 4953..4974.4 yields 4965.85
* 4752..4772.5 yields 4766.44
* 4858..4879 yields 4862.88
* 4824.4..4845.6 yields 4837.20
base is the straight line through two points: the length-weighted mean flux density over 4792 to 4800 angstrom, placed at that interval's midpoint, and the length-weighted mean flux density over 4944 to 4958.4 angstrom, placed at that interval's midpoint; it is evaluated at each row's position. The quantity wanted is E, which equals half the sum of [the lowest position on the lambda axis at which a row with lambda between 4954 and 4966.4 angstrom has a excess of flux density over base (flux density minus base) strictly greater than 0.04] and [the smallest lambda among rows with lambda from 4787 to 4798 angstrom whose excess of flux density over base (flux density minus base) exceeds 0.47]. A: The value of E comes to 4876.5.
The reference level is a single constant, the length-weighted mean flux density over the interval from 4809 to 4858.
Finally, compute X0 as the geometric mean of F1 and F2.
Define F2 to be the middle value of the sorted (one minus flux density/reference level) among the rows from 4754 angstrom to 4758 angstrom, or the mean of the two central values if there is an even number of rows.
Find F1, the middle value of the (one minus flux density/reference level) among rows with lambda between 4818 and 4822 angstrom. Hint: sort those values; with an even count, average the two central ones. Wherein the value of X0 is 0.030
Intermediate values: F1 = 0.036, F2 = 0.025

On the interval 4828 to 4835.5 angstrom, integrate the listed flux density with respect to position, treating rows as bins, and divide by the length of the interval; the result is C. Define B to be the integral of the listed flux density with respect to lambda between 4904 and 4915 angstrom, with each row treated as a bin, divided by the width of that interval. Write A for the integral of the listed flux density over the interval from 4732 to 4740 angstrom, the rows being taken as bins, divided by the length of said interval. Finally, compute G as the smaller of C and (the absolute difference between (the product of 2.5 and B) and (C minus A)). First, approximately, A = 16.7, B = 17.57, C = 17.8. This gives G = 17.8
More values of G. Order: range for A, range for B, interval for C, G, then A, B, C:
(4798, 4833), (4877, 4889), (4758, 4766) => 17.3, 17.3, 17.89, 17.3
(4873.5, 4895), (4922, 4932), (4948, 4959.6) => 17.2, 17.7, 17.58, 17.2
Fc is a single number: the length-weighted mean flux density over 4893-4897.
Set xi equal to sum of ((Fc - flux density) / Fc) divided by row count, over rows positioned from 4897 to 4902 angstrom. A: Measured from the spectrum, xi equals -0.029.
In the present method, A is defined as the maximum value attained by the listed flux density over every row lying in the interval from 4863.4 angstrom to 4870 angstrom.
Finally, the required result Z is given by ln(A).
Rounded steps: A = 17.6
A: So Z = 2.87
